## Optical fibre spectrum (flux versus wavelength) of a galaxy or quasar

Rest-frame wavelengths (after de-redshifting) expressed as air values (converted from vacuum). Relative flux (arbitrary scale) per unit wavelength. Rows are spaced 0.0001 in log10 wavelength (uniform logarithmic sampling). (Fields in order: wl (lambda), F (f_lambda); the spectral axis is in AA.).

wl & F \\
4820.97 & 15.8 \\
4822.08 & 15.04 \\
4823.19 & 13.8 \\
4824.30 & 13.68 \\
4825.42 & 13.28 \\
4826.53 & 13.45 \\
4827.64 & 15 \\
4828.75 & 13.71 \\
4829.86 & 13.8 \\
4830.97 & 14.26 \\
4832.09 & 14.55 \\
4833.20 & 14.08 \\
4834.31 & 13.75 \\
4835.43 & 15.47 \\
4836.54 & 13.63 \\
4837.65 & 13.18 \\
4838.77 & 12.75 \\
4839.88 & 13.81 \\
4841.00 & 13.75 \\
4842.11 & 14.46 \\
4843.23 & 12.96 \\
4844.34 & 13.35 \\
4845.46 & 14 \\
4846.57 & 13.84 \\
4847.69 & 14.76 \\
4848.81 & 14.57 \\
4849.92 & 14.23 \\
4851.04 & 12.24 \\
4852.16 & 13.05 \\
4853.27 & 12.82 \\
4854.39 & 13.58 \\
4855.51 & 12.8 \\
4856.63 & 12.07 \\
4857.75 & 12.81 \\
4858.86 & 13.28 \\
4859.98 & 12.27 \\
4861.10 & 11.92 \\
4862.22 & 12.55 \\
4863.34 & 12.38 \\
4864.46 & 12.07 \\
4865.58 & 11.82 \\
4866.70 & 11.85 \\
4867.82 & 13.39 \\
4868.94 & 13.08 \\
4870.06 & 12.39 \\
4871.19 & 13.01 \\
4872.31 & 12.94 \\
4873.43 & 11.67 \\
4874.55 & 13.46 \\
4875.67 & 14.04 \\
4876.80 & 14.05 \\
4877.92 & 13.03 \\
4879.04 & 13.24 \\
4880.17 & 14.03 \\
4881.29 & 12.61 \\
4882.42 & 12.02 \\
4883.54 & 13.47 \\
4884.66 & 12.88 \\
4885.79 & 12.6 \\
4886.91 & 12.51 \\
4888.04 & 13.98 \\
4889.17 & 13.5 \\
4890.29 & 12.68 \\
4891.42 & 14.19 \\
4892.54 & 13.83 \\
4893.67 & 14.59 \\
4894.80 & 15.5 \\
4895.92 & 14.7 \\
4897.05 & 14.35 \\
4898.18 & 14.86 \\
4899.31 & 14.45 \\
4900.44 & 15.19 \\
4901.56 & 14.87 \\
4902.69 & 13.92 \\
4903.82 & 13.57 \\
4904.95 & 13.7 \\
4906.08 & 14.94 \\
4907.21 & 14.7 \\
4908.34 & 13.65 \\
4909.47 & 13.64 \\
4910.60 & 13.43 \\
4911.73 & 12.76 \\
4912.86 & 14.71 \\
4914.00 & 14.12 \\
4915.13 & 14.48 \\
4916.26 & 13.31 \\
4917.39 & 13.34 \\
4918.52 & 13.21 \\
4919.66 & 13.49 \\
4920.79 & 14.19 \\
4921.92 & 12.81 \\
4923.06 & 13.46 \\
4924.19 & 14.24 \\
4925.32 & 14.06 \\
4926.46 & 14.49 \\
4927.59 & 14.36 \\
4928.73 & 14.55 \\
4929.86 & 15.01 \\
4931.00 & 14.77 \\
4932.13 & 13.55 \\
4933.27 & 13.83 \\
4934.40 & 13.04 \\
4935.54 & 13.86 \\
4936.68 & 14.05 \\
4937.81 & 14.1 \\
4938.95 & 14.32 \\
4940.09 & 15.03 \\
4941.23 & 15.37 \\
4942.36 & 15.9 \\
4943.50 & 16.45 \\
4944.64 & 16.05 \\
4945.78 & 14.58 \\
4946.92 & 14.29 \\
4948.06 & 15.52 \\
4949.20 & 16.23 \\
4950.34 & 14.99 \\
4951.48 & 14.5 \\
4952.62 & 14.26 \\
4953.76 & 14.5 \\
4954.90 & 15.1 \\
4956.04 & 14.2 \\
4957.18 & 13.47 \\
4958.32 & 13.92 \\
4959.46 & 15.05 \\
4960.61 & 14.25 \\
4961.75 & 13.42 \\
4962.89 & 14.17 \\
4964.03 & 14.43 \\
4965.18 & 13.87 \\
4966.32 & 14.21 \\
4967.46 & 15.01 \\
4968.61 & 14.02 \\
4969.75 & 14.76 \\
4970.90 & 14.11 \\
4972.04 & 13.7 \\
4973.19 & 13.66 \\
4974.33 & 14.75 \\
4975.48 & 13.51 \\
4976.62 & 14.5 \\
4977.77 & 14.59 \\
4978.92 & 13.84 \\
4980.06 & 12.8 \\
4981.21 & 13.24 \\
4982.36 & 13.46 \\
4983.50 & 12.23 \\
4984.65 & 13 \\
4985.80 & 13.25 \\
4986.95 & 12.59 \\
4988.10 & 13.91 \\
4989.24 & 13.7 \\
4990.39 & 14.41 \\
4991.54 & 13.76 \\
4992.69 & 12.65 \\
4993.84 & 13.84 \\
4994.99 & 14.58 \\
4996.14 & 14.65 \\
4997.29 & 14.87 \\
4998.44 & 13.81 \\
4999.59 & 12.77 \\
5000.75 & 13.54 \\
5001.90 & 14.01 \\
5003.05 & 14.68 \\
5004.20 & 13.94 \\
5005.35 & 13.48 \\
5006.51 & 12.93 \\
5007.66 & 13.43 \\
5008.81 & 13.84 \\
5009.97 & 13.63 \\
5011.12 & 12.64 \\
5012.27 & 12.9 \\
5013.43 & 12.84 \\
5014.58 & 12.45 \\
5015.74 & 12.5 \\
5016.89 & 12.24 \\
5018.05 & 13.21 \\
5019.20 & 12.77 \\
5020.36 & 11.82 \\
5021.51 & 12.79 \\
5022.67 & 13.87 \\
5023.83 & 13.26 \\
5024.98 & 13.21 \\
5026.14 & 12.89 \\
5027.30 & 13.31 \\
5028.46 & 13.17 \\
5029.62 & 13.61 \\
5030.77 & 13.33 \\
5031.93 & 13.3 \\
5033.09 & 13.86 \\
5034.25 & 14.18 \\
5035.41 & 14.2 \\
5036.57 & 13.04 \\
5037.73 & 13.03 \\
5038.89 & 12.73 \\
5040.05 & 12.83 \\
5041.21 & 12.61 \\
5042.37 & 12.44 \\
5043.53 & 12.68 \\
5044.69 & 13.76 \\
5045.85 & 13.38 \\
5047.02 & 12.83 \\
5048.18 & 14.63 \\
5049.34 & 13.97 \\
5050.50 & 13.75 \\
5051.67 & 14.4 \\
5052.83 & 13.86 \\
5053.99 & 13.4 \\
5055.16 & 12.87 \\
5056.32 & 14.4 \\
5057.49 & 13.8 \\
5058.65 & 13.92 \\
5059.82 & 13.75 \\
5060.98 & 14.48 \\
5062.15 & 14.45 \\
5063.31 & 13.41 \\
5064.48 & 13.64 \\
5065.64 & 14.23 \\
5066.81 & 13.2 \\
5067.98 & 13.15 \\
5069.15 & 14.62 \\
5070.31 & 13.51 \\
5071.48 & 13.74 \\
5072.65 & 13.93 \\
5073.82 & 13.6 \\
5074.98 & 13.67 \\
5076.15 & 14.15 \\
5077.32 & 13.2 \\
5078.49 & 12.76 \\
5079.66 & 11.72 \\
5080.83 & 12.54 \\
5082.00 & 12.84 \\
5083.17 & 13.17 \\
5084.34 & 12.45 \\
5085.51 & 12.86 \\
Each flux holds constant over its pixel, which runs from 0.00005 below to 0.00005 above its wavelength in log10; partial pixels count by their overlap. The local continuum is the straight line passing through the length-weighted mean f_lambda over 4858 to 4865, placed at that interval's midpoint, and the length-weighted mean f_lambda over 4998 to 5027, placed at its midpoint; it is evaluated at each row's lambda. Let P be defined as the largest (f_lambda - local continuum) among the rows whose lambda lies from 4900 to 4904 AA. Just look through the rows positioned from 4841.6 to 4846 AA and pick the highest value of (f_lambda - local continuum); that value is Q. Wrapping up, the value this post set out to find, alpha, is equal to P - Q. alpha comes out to 0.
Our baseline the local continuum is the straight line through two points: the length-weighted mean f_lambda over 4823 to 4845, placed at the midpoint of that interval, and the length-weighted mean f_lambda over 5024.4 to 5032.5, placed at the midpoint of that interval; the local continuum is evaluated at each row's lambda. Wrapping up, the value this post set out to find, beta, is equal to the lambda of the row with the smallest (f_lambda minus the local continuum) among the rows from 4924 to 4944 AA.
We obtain 4934.40 AA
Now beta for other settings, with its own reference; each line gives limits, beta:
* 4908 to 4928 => 4911.73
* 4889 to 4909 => 4890.29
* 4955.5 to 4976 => 4961.75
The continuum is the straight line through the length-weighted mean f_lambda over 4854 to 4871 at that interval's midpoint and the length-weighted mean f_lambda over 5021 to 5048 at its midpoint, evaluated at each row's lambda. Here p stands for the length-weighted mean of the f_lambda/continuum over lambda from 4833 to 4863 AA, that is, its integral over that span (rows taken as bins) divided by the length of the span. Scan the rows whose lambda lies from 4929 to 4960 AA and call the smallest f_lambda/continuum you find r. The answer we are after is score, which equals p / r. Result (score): 1.06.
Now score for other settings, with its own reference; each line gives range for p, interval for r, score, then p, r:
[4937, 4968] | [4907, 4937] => 1.14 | 1.14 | 1.00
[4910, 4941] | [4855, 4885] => 1.18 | 1.09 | 0.93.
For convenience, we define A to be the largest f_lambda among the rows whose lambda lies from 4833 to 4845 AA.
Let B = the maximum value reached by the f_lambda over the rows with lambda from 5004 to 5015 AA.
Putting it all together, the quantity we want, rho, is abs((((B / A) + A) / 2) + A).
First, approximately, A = 15.47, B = 13.94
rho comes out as 23.7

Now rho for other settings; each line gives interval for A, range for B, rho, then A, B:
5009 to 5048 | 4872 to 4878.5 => 21.8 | 14.2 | 14.05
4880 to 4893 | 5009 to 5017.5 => 21.8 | 14.19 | 13.63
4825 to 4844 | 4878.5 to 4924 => 23.7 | 15.47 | 15.5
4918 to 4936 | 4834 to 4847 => 23.0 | 15.01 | 15.47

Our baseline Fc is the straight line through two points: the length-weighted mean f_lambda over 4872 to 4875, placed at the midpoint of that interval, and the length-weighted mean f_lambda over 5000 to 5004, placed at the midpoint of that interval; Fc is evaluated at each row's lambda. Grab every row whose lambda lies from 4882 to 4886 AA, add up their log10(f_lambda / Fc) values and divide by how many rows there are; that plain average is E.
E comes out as 0.00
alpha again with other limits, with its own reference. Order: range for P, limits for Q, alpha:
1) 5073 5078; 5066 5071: -1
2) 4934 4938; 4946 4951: -2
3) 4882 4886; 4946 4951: -2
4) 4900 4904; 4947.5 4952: -1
